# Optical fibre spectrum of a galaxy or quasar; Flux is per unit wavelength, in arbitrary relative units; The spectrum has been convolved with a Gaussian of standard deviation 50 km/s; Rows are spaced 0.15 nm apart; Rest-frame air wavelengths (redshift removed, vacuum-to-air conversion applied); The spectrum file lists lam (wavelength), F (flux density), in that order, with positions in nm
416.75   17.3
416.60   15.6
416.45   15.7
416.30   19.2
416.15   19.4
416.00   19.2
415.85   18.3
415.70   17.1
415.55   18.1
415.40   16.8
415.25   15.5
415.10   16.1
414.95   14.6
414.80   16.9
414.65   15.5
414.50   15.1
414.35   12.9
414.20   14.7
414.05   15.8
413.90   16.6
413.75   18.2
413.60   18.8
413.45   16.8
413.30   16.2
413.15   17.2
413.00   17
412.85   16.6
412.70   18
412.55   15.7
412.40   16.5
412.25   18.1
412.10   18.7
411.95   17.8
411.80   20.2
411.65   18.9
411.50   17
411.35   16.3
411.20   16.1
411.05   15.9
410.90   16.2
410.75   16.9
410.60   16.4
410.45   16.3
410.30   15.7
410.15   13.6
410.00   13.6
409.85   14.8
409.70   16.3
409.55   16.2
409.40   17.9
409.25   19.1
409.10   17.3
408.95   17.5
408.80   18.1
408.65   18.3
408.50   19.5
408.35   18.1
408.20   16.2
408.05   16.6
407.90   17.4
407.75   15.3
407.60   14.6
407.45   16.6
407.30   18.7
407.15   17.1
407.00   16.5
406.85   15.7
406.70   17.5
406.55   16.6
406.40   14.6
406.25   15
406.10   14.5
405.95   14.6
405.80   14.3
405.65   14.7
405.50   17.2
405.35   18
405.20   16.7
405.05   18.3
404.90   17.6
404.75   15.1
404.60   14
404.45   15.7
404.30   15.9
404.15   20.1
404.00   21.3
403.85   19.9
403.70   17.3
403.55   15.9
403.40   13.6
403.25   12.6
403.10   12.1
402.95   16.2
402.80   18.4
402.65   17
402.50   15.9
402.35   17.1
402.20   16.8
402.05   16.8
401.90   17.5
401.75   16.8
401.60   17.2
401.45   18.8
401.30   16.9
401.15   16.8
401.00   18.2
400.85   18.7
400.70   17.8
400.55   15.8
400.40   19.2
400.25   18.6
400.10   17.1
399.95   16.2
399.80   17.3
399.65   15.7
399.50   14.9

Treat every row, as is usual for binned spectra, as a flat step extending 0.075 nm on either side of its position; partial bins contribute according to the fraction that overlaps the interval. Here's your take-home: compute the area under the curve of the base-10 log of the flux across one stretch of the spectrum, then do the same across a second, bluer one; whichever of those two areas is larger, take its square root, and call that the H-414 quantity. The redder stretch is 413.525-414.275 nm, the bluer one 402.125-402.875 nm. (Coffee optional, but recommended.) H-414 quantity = 0.961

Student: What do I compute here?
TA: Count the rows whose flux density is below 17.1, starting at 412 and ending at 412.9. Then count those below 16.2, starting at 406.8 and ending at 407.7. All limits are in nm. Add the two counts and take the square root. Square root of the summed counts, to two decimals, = 2.24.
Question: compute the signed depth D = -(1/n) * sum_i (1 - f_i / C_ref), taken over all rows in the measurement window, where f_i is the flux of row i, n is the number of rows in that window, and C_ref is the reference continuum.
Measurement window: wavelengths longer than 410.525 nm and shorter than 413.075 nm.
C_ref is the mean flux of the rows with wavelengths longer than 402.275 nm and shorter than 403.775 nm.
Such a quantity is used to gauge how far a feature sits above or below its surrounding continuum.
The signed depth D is 0.10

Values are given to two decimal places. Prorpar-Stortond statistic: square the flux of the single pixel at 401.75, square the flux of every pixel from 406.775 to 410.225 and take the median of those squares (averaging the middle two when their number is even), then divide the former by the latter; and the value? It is 1.02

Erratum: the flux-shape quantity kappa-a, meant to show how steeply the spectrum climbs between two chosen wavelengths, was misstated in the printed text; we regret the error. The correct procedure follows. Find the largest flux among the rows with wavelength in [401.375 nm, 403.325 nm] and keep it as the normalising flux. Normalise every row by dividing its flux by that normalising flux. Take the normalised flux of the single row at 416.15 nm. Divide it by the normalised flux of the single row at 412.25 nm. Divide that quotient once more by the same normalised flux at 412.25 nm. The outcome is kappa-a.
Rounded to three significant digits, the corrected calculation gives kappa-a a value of 1.11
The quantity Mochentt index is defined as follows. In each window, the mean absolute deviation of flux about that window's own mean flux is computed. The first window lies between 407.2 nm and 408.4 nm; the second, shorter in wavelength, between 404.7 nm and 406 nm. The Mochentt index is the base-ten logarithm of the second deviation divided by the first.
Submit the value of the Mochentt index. 0.14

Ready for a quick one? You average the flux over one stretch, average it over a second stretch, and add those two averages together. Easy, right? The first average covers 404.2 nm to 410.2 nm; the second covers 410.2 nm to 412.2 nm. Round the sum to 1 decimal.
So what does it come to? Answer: 33.5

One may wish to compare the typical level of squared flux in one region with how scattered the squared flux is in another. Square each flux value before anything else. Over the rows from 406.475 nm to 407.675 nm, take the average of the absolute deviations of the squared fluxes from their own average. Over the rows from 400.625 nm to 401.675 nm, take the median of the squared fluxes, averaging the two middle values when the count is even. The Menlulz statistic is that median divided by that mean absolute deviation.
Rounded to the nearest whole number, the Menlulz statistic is 11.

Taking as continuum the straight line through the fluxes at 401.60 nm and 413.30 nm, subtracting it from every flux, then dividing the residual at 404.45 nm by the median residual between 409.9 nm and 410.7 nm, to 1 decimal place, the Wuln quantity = 1.7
